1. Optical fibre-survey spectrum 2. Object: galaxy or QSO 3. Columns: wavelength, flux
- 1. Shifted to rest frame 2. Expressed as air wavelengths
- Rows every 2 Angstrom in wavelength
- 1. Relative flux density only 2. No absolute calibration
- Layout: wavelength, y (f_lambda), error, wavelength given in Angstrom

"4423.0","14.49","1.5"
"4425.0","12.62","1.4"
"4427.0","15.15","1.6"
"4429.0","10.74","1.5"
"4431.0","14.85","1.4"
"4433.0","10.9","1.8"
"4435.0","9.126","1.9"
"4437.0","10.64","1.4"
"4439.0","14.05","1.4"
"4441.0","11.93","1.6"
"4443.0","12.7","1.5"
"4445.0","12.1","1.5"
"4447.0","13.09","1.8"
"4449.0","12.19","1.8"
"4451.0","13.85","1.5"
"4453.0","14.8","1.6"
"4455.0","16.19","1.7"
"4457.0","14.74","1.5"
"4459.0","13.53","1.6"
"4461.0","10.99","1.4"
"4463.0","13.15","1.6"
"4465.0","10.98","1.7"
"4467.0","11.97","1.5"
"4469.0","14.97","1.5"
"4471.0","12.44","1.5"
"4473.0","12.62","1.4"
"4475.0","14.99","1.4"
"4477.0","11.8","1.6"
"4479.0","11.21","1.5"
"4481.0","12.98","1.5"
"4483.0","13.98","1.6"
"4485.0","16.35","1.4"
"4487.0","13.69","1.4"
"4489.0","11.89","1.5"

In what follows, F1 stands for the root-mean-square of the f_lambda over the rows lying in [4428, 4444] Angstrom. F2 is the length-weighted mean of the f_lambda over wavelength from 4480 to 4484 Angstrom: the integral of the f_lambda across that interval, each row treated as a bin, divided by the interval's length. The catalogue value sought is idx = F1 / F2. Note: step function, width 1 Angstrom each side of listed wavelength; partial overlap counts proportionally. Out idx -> 0.89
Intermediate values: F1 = 12.0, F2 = 13.5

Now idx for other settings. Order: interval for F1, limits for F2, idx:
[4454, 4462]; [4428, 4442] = 1.19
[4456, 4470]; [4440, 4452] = 1.03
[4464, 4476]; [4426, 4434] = 1.01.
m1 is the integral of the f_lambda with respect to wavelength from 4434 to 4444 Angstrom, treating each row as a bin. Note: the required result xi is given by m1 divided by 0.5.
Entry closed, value 234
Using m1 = 117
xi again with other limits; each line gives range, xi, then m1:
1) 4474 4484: 260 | 130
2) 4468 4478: 267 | 134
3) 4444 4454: 264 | 132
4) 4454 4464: 274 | 137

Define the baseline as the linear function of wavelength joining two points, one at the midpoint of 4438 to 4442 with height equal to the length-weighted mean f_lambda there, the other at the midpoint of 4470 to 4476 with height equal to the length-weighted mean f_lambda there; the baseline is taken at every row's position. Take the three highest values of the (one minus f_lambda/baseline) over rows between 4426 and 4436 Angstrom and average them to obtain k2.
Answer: 0.21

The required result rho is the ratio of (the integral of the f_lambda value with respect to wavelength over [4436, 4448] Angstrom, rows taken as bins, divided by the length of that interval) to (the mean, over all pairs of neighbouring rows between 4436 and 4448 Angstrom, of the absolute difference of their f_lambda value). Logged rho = 7.9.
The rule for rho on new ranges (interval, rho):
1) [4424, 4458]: 6.4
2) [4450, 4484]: 7.7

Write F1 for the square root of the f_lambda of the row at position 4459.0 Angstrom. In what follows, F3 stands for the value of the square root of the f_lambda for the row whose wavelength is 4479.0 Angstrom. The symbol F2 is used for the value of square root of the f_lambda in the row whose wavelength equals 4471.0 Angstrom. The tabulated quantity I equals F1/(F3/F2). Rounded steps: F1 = 3.68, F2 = 3.53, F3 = 3.3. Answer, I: 3.9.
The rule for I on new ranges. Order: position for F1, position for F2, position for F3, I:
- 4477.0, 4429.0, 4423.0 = 3.0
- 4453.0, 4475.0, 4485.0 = 3.7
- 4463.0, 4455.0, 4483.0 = 3.9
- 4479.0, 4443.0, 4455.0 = 3.0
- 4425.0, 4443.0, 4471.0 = 3.6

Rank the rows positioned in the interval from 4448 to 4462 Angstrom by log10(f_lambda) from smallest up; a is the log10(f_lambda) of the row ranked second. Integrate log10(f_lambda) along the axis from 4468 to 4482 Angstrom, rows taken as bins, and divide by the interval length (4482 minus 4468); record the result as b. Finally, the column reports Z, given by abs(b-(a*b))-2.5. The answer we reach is -2.40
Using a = 1.09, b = 1.11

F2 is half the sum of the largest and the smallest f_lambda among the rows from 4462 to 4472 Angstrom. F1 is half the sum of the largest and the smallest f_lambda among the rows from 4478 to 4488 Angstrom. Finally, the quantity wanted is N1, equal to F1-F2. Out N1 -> 0.8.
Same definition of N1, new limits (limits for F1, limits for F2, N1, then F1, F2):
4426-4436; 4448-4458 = -2.1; 12.1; 14.2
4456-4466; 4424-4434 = -0.1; 12.9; 12.9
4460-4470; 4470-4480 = -0.1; 13.0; 13.1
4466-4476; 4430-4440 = 1.5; 13.5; 12.0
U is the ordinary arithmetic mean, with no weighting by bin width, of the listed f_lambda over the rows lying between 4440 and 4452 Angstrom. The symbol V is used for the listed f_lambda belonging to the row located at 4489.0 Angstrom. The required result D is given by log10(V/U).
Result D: -0.03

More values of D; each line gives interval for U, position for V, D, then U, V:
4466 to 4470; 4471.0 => -0.03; 13.5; 12.44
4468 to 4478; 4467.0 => -0.05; 13.4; 11.97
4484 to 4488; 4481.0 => -0.06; 15.0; 12.98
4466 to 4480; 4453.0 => 0.06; 12.9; 14.8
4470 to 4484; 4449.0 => -0.02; 12.9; 12.19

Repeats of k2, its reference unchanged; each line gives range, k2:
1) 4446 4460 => 0.01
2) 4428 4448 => 0.21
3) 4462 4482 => 0.15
